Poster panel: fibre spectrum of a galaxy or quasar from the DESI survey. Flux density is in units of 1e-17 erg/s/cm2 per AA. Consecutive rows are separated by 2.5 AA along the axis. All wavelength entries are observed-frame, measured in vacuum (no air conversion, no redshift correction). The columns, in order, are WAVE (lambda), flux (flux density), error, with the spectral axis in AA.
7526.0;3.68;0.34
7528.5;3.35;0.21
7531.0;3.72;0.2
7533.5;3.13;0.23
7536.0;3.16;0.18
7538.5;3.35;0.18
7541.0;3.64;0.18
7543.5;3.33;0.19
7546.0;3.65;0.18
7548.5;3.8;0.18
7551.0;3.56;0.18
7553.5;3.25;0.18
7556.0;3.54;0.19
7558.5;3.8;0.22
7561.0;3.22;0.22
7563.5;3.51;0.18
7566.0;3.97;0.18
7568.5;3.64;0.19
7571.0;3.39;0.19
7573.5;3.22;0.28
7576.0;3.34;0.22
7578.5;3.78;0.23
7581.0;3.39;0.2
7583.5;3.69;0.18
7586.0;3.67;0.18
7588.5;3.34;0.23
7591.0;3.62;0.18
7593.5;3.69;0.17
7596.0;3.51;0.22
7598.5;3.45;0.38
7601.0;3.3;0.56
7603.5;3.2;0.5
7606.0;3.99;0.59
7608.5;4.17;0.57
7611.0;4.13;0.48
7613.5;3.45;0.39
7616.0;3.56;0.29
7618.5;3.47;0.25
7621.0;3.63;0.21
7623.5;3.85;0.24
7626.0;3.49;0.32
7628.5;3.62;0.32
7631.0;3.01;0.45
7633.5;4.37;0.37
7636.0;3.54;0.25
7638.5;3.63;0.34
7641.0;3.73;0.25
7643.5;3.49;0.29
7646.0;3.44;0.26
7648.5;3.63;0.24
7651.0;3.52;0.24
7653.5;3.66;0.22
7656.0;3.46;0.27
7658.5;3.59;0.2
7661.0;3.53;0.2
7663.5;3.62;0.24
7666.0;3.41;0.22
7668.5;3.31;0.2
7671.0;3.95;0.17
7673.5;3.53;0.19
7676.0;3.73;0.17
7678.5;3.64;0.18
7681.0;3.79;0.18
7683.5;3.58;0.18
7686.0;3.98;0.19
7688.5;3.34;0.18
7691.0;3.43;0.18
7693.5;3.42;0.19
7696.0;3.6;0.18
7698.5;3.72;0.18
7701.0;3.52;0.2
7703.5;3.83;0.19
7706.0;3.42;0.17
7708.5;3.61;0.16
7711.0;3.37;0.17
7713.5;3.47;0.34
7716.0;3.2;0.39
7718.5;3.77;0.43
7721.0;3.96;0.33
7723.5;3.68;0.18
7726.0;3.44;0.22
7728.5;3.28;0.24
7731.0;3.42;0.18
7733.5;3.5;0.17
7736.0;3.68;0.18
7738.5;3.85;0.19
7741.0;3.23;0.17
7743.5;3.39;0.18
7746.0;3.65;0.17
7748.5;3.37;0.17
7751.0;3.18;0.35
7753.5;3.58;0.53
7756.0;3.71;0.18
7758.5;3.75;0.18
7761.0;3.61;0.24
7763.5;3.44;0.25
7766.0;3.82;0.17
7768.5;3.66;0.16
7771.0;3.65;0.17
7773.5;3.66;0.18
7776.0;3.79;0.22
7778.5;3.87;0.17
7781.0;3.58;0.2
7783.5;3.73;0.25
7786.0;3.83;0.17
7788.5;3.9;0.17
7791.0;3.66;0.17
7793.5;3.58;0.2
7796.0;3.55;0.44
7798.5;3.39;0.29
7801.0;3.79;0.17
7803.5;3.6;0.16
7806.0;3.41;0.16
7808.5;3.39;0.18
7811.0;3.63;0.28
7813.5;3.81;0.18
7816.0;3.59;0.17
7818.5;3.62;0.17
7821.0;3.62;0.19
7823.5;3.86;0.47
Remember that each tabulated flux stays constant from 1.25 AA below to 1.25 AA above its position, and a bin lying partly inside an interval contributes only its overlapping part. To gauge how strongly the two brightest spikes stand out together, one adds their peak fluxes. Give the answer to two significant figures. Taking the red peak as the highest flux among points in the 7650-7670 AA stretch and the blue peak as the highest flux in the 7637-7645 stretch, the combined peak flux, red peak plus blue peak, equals 7.4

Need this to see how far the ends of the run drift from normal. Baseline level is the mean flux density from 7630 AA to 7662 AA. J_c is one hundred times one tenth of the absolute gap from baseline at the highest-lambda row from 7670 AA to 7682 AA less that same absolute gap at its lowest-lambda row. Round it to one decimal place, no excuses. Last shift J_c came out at -1.6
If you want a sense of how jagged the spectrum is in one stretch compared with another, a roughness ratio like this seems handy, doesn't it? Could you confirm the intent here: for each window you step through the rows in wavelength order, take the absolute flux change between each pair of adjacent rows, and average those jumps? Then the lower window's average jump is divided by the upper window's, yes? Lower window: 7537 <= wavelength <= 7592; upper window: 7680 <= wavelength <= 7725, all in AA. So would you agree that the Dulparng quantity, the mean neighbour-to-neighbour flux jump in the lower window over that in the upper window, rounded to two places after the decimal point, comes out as 1.13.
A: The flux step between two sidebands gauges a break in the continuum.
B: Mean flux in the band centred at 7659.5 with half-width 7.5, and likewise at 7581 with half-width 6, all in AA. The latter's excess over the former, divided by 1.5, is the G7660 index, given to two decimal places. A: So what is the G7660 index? 0.02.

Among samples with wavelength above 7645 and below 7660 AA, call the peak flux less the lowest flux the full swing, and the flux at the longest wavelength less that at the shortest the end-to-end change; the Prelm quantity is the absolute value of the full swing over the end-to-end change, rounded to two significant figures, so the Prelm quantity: 1.5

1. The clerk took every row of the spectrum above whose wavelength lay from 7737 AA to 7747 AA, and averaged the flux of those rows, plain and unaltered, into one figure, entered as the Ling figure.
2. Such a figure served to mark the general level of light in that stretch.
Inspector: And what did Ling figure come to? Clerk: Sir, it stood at 3.53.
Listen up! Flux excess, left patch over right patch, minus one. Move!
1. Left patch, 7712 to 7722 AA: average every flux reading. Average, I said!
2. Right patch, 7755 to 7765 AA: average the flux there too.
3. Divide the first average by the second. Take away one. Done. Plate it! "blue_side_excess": -0.01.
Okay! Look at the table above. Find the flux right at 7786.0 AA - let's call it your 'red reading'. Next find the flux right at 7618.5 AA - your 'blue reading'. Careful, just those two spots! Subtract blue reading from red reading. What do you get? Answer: 0.36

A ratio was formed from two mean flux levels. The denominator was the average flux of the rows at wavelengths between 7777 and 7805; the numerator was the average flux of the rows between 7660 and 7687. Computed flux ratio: 0.990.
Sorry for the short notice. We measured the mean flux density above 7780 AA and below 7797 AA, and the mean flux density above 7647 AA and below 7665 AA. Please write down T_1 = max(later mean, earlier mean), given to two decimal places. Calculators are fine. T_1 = 3.69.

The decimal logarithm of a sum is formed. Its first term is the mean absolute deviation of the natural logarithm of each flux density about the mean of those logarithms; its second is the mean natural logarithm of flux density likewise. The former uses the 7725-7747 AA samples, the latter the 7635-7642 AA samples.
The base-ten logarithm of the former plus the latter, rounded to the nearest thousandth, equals 0.125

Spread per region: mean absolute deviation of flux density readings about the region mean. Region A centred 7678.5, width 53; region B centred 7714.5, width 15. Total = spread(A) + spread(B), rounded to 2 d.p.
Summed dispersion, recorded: 0.36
